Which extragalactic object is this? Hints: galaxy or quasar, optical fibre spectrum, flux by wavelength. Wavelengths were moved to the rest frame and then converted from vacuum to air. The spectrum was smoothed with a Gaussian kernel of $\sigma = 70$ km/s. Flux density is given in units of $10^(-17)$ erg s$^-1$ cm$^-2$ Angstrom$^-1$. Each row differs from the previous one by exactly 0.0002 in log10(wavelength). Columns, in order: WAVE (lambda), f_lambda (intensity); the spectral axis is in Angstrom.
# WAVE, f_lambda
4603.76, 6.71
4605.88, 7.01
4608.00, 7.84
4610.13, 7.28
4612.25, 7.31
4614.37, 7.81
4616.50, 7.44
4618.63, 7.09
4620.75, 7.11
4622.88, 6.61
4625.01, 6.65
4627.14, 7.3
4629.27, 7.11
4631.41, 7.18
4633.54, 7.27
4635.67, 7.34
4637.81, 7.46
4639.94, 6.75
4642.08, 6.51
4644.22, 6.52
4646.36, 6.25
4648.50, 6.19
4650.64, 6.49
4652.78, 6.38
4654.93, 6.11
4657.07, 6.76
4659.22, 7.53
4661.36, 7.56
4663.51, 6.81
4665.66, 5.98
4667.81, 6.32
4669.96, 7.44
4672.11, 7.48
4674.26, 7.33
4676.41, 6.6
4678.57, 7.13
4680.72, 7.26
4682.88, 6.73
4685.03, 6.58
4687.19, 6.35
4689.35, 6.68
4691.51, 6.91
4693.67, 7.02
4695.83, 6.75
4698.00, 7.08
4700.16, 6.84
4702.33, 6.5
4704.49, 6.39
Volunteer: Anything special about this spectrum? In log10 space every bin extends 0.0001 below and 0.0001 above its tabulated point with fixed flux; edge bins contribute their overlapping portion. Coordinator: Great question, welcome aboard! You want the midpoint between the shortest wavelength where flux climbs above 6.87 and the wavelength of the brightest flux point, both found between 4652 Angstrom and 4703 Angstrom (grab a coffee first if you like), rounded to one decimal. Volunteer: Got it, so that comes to 4660.3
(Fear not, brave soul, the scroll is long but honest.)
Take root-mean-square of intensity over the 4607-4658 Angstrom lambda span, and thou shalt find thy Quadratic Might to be 7.0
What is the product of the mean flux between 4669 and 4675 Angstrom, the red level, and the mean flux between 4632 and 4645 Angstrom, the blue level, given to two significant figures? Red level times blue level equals 52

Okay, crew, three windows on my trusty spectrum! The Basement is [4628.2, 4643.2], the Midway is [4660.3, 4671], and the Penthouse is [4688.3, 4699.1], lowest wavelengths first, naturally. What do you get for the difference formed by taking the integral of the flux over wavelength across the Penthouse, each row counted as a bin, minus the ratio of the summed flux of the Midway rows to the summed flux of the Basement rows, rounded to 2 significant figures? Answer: 74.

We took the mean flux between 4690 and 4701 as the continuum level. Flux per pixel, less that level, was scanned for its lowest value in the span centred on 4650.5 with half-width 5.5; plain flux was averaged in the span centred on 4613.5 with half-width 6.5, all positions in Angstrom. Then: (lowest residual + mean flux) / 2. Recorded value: 3.3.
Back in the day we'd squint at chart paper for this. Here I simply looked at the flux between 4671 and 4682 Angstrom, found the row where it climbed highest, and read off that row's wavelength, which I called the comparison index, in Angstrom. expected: 4672.11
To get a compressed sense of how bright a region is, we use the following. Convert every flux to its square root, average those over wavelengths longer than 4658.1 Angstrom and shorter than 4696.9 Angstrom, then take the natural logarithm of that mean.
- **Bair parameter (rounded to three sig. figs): 0.966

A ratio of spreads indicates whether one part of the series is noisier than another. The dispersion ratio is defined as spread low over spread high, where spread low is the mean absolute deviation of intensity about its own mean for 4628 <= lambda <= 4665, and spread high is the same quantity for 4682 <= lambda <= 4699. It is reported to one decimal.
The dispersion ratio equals 2.3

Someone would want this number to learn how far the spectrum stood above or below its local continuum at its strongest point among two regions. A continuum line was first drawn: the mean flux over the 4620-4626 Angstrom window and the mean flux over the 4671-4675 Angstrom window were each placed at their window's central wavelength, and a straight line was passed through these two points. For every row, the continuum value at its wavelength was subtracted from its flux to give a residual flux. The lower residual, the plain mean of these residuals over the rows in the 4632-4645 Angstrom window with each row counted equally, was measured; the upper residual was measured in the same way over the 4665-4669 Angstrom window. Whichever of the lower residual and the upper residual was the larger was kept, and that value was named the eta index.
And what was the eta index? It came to 0.0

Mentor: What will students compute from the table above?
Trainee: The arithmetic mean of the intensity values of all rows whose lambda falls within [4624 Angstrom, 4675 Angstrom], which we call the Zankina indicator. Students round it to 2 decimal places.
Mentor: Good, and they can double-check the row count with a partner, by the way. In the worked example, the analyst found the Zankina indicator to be 6.86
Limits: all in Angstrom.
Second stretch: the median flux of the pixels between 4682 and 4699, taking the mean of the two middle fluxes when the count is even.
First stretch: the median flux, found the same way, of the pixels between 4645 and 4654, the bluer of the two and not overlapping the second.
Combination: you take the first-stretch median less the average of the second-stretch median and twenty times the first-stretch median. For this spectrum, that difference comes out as -60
